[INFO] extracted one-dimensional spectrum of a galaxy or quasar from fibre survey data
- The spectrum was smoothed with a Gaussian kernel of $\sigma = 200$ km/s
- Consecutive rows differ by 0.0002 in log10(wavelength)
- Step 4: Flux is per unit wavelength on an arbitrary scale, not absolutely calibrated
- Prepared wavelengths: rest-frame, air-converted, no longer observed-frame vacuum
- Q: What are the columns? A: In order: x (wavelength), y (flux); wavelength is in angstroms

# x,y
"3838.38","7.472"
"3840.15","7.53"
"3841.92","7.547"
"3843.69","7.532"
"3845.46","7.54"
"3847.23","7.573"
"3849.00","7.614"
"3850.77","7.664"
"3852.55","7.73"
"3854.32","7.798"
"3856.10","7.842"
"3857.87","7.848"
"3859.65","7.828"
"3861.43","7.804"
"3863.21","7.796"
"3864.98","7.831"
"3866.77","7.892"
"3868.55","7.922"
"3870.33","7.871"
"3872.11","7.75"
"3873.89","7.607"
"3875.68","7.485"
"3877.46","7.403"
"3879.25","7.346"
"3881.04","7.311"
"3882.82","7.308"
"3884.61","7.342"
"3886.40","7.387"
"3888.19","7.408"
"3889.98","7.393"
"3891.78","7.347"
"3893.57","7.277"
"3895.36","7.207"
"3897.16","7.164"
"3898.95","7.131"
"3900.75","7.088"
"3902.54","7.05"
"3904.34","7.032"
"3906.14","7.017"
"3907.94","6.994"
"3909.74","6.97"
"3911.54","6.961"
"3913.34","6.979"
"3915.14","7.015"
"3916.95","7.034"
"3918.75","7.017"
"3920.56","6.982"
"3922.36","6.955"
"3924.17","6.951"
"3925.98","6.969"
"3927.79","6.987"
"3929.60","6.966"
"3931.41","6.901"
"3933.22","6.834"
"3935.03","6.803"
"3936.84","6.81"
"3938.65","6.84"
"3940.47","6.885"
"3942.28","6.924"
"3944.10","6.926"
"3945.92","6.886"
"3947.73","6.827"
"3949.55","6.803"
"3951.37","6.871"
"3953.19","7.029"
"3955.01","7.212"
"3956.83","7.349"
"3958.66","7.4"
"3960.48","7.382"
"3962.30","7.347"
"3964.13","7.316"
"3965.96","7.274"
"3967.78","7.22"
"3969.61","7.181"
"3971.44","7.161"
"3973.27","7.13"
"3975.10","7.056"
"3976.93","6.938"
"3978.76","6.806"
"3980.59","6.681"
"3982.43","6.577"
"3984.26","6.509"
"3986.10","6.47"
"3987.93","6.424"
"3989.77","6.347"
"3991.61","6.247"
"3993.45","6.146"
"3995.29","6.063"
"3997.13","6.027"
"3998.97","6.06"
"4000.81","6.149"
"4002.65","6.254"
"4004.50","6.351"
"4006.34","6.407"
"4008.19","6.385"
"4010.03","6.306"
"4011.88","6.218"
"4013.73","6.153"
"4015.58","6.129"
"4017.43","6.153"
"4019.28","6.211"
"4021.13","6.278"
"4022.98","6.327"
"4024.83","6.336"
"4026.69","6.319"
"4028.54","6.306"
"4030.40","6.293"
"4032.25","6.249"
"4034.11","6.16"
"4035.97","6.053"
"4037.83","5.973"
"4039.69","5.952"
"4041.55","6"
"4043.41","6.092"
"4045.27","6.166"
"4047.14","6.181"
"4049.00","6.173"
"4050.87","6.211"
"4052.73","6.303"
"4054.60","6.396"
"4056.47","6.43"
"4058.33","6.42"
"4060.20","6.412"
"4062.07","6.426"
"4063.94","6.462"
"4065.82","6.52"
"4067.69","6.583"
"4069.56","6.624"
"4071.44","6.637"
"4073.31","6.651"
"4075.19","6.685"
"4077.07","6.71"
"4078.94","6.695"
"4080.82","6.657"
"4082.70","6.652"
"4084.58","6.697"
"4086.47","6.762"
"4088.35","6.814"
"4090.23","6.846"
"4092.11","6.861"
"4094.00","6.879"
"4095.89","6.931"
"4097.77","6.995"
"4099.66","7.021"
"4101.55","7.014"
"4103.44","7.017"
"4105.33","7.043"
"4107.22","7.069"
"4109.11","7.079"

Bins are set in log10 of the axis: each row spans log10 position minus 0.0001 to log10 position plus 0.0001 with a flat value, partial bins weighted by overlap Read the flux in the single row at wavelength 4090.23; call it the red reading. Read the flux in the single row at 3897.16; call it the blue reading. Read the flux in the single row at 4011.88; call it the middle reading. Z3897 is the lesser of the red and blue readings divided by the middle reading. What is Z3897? 1.10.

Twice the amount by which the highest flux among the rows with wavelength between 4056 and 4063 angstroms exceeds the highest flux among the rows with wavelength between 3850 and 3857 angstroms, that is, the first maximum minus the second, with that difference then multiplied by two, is -3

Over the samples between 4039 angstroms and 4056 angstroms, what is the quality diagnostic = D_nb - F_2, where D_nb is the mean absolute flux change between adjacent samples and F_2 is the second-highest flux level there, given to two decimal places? -6.25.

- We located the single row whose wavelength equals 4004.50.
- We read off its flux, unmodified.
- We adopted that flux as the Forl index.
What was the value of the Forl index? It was 6.351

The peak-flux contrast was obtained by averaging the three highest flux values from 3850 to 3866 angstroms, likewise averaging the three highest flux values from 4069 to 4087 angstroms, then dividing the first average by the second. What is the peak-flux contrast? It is 1.17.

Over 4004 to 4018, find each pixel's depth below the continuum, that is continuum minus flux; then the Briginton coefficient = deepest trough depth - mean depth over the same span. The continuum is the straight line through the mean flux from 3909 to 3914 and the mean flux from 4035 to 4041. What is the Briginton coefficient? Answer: 0.098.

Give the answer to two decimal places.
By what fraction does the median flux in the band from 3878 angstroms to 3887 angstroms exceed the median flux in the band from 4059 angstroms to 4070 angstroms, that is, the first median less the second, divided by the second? 0.13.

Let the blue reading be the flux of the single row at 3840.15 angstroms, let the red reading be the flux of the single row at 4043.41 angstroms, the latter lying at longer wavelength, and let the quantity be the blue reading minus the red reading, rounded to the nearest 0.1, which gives 1.4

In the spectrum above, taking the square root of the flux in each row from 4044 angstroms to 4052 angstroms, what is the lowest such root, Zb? 2.48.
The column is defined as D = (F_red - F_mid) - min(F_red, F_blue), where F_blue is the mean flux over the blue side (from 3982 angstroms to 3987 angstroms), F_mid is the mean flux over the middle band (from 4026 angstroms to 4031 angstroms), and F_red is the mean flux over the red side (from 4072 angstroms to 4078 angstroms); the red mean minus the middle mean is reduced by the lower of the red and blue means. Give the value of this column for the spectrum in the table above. -6.1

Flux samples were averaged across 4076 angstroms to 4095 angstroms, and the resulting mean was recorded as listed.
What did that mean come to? 6.8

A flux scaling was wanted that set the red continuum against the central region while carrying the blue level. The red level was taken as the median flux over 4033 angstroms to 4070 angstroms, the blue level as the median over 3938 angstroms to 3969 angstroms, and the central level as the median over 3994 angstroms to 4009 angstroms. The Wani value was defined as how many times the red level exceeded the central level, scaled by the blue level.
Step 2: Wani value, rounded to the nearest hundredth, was 7.09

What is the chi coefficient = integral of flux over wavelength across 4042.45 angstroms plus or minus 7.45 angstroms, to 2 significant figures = 90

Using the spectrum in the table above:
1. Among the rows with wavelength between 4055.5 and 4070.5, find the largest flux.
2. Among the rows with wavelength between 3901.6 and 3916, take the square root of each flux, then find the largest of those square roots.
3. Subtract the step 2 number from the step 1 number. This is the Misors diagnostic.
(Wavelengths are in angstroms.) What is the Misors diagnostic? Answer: 3.97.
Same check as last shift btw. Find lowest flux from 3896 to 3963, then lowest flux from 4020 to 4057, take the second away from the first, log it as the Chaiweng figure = 0.9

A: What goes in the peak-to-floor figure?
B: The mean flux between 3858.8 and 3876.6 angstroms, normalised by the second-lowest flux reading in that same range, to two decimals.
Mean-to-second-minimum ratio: 1.02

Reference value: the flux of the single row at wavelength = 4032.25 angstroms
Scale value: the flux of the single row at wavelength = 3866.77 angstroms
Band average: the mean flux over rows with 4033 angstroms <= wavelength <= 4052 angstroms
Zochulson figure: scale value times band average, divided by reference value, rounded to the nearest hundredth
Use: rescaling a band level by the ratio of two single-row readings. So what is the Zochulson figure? 7.70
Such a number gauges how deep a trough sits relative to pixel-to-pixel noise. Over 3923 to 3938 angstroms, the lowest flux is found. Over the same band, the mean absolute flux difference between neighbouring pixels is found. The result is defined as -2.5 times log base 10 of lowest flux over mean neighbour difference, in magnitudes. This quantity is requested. -5.8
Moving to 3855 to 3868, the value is -6.2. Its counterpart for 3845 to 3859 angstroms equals -5.6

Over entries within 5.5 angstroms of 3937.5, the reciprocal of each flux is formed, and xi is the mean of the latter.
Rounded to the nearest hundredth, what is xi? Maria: 0.15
